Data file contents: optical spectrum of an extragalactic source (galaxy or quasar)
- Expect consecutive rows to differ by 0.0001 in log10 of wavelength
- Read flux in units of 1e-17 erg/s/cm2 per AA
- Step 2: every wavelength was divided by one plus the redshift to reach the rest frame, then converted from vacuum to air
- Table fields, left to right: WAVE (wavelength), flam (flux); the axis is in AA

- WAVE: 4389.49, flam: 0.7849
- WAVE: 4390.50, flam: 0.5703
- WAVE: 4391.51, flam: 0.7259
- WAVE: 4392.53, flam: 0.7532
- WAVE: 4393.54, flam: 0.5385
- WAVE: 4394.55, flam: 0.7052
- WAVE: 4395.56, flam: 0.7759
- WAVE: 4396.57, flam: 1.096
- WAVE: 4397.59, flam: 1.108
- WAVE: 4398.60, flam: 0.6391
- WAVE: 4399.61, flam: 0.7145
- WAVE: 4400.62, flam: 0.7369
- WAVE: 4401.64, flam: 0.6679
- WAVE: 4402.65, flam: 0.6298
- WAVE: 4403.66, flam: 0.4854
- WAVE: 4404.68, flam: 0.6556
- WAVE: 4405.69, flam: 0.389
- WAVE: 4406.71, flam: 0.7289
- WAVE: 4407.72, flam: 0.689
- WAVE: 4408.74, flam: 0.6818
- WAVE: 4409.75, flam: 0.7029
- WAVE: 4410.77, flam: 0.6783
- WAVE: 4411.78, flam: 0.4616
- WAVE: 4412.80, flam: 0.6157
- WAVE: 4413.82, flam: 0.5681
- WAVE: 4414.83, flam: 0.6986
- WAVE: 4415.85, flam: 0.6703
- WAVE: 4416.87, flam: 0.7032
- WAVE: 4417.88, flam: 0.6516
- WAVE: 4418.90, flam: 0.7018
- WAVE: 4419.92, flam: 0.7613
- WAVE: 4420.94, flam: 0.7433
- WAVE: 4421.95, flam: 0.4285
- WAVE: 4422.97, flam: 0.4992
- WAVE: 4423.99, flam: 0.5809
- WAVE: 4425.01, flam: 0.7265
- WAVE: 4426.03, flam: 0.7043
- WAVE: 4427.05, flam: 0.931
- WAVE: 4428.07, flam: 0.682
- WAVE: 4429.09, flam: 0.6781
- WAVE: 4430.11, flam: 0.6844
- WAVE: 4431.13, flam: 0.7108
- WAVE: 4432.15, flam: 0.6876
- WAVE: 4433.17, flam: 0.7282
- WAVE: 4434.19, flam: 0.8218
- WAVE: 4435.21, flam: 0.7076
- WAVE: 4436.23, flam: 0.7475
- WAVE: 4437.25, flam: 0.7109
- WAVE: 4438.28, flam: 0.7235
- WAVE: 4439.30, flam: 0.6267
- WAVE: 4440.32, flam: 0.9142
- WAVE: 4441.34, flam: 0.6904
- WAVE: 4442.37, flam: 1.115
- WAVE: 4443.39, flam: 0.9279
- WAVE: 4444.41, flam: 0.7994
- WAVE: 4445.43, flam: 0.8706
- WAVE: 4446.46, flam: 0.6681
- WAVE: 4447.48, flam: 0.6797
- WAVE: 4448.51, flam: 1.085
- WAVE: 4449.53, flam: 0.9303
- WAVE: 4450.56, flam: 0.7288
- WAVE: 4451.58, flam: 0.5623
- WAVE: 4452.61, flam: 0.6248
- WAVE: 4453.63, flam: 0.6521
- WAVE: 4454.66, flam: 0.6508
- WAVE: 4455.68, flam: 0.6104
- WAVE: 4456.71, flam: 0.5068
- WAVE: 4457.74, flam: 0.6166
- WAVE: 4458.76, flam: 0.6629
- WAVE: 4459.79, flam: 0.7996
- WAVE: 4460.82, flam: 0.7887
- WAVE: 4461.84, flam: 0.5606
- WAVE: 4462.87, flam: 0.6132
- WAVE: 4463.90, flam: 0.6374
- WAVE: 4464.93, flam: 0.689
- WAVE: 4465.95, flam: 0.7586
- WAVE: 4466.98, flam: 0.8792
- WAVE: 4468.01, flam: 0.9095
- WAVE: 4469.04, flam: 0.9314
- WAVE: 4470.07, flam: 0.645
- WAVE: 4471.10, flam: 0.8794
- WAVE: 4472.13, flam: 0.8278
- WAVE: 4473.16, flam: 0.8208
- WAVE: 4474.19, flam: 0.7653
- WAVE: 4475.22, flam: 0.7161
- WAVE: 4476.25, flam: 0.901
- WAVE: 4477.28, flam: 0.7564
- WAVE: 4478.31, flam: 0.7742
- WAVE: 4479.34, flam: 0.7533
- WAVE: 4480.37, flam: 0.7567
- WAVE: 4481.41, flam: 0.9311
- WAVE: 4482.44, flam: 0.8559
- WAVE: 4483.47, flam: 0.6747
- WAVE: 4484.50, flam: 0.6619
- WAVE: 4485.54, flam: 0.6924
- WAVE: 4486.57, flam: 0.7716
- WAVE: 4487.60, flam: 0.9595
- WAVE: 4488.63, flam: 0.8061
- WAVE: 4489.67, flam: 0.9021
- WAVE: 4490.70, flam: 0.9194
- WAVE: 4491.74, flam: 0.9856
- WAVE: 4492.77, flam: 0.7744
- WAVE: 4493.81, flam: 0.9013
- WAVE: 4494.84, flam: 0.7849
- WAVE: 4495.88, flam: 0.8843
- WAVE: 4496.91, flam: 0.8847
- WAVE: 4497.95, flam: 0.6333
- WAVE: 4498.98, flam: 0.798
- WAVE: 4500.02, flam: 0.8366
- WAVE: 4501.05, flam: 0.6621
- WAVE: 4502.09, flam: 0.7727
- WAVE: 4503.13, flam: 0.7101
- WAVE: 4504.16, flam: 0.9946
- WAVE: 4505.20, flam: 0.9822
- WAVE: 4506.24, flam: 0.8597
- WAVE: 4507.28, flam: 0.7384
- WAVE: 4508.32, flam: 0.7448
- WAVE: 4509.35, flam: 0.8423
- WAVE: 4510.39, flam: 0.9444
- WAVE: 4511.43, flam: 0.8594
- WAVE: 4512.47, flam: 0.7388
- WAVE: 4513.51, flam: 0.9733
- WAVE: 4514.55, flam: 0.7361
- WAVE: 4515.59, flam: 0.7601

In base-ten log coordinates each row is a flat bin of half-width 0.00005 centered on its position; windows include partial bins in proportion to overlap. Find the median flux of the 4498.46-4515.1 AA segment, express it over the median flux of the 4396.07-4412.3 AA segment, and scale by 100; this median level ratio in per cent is 120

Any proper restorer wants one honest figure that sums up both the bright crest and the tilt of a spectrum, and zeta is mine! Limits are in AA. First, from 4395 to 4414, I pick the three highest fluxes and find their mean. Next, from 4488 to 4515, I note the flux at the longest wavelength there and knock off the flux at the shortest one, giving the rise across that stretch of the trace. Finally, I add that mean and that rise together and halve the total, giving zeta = 0.46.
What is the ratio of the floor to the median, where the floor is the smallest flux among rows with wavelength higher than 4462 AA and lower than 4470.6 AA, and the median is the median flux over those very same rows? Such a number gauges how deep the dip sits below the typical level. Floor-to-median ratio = 0.85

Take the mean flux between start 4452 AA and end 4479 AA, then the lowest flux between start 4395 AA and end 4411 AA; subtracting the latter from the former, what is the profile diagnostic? 0.34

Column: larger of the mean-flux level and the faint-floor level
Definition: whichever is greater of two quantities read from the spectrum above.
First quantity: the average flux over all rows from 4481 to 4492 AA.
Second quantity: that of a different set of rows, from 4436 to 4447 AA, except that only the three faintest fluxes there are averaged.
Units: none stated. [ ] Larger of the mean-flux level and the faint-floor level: 0.83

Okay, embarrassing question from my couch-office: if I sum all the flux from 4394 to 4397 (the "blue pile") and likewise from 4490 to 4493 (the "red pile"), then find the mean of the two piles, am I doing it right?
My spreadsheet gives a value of 2.63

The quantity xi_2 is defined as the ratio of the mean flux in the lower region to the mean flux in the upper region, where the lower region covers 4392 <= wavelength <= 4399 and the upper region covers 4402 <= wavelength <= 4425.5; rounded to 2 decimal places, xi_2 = 1.28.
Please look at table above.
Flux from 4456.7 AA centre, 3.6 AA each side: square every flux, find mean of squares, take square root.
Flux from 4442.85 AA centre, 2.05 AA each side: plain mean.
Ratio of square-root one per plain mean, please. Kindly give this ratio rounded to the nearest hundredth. 0.73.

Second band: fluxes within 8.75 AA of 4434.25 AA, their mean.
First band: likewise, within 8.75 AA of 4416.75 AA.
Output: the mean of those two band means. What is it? 0.70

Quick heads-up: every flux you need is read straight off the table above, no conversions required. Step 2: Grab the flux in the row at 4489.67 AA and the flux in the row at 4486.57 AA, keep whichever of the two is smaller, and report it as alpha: 0.77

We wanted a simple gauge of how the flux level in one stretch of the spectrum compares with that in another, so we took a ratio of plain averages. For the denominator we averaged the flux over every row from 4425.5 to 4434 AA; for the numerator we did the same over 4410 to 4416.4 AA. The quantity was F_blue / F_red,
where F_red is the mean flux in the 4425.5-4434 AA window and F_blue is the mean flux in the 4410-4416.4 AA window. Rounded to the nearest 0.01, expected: 0.85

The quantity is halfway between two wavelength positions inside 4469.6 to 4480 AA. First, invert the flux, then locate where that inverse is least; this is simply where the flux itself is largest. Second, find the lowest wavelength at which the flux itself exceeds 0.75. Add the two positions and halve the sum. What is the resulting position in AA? 4473.7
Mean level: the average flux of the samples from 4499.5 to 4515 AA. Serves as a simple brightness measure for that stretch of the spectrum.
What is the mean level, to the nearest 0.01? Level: 0.83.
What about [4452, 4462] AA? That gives 0.65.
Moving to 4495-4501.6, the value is 0.78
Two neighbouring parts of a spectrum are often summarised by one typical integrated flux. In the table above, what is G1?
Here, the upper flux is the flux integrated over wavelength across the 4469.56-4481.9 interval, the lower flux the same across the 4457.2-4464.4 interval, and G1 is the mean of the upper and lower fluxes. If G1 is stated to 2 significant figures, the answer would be 7.3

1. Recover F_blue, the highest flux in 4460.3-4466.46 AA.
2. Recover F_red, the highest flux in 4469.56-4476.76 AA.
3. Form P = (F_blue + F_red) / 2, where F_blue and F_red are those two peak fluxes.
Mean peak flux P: 0.84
